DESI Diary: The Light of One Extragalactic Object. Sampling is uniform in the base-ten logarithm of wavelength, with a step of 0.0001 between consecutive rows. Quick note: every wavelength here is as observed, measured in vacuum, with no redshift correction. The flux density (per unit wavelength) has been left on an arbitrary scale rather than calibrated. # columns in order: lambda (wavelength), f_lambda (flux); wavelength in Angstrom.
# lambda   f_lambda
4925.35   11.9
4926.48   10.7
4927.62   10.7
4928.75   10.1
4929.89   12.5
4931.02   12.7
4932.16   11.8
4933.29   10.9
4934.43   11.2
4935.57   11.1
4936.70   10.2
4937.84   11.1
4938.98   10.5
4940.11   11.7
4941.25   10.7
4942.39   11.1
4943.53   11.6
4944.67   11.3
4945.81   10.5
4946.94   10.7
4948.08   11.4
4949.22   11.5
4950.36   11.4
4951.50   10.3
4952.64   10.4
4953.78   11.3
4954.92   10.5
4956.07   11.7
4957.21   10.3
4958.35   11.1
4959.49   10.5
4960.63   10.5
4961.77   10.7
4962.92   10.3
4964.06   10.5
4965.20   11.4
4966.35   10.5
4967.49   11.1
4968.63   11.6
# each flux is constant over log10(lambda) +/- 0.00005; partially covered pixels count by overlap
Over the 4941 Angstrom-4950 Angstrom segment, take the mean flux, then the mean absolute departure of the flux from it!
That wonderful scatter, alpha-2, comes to 0.35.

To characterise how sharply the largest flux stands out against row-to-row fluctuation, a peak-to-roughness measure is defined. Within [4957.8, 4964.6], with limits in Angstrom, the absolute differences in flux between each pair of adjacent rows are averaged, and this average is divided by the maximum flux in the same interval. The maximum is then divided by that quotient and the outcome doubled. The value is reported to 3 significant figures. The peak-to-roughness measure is 880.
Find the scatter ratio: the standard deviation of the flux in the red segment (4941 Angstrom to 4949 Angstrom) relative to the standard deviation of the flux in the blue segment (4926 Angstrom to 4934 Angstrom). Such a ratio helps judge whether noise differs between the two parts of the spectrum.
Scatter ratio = 0.42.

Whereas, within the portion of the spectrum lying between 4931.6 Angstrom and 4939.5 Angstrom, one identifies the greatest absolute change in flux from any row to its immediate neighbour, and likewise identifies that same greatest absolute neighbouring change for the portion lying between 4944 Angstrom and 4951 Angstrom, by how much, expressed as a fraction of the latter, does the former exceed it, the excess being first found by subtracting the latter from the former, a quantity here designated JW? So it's 0.1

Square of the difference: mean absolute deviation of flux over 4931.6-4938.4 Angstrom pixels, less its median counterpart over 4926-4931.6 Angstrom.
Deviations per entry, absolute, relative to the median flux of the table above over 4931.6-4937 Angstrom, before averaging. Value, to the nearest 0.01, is 0.47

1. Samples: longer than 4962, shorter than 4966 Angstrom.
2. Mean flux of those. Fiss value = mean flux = 10.7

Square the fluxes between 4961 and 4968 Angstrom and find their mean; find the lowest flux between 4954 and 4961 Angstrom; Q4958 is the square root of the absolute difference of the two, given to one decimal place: 10.3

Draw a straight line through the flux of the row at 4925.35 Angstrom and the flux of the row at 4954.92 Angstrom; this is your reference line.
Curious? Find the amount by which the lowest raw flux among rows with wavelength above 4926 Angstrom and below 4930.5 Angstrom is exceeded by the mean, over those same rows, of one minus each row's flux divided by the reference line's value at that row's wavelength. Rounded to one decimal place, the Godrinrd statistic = -10.0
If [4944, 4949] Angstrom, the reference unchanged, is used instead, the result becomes -10.5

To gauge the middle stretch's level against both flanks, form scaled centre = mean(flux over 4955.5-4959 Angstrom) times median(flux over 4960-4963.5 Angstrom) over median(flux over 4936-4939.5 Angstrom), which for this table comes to 11.0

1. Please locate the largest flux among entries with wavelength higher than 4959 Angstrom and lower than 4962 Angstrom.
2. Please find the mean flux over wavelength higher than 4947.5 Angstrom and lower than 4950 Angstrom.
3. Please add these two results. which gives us 22.1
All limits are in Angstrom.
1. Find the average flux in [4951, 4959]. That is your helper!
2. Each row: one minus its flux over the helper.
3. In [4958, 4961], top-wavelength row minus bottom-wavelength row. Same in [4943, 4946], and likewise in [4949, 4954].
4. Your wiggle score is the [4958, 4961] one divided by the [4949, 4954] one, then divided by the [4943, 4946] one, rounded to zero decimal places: 29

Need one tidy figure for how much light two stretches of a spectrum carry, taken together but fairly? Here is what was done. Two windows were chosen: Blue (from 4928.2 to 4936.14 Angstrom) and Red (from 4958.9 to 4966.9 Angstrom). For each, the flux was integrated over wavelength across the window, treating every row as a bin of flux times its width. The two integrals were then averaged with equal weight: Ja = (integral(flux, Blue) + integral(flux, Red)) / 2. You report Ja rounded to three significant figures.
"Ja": 88.1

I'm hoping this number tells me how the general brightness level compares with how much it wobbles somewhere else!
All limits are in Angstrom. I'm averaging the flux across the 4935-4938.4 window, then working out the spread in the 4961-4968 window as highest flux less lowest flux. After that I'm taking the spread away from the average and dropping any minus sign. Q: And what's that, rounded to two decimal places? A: 9.70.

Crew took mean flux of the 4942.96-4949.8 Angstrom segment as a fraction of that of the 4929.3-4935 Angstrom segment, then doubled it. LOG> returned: 1.89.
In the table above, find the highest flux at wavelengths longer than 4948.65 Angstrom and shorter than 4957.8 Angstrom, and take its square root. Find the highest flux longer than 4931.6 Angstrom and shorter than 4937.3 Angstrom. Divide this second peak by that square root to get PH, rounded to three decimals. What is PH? 3.450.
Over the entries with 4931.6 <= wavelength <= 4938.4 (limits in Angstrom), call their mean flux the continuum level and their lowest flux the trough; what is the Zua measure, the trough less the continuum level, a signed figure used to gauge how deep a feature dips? -0.85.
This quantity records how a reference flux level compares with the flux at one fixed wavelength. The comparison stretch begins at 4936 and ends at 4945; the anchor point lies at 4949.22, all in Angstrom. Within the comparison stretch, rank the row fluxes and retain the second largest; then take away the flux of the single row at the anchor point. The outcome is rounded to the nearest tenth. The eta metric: 0.1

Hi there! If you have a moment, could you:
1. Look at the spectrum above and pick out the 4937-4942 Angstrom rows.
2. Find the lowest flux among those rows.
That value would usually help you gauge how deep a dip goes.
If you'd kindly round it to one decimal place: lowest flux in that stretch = 10.5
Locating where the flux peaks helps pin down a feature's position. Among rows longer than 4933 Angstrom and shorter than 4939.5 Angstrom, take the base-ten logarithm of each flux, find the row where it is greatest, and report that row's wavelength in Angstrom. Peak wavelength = 4934.43 Angstrom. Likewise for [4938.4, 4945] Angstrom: 4940.11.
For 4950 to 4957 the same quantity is 4956.07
